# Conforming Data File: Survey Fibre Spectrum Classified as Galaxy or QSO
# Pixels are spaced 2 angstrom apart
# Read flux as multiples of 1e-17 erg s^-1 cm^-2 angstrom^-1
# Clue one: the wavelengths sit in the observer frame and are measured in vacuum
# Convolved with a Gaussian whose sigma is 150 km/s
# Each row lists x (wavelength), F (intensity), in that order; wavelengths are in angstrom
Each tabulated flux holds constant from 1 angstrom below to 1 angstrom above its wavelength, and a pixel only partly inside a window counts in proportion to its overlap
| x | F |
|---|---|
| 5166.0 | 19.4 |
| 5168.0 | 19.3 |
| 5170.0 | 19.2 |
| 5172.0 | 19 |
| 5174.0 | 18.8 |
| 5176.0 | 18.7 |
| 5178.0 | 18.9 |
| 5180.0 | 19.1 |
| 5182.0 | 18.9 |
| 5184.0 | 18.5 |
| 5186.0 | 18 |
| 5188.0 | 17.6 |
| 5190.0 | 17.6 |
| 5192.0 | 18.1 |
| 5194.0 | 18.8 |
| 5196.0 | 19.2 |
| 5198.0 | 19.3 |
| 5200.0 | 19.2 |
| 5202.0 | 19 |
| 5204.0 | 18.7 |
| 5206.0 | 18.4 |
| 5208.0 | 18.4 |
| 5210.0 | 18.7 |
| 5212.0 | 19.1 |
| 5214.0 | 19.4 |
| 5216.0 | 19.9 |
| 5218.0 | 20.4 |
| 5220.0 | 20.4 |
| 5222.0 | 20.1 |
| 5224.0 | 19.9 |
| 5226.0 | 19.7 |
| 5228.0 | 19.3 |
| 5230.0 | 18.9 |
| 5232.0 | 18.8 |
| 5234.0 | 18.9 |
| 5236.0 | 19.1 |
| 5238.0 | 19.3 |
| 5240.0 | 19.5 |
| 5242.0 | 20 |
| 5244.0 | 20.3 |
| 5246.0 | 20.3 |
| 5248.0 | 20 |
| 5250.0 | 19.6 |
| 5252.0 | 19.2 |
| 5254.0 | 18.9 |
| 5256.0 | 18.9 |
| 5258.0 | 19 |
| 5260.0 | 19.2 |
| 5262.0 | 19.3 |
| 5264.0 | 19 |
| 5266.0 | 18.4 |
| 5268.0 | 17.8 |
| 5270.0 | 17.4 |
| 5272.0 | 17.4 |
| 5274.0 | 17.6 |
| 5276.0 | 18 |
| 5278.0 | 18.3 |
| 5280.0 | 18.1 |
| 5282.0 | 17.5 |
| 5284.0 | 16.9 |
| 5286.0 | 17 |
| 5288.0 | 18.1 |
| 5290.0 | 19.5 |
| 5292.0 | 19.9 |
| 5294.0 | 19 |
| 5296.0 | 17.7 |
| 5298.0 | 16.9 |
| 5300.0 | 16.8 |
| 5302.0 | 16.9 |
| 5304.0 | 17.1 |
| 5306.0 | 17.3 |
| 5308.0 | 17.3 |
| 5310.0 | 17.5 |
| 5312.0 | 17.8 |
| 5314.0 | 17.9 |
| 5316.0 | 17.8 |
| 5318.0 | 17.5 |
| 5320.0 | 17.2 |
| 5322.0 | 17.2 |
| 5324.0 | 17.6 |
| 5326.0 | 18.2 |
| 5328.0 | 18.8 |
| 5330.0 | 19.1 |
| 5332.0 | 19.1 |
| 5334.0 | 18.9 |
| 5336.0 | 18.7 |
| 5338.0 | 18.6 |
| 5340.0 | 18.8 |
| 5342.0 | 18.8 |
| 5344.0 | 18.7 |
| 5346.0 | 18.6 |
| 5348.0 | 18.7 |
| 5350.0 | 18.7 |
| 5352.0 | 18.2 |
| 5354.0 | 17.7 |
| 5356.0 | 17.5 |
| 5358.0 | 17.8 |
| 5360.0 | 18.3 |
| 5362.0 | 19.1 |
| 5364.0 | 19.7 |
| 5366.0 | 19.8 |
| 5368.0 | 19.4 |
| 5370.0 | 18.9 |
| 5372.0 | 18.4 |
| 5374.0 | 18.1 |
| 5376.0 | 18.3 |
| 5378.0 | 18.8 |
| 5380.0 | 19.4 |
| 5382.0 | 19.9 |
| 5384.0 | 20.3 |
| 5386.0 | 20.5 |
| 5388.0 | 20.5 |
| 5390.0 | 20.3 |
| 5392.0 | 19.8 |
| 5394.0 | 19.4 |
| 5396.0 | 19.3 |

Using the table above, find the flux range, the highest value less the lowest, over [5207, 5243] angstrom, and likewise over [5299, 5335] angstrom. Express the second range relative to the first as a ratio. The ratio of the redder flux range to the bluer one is 1.15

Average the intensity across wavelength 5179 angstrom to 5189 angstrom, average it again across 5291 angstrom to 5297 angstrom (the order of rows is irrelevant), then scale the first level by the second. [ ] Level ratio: 0.98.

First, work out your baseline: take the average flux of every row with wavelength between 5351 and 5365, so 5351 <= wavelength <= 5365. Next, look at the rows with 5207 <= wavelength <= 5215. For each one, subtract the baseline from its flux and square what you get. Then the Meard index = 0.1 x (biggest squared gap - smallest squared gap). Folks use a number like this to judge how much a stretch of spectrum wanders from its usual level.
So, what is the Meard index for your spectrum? 0.11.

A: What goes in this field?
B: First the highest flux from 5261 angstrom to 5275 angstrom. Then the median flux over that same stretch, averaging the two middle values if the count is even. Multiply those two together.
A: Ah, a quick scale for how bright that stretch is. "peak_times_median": 344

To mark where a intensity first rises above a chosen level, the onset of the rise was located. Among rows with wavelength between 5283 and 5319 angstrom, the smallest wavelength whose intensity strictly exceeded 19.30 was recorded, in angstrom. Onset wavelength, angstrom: 5290.0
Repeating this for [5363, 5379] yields 5364.0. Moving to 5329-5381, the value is 5364.0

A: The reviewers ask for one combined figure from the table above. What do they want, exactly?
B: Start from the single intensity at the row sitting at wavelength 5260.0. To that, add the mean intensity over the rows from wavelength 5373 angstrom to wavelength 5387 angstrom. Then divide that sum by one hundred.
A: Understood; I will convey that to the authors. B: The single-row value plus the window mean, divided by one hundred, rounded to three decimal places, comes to 0.385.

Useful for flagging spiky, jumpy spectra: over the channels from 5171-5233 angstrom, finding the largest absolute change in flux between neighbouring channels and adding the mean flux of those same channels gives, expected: 19.7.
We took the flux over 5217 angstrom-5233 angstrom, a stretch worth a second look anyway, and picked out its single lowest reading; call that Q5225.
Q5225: 18.8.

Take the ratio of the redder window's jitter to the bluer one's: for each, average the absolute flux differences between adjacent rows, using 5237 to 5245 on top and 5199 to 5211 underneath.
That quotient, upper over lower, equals 1.5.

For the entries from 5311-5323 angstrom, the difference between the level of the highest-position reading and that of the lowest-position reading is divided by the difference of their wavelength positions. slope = -0.060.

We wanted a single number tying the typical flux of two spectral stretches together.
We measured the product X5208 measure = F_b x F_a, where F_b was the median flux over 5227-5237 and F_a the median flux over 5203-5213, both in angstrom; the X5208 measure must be 353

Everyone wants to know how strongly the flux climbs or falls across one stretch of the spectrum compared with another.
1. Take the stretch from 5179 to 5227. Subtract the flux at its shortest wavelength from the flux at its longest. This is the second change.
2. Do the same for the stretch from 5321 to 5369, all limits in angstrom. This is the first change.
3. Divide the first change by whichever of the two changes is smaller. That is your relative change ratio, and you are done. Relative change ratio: 3.7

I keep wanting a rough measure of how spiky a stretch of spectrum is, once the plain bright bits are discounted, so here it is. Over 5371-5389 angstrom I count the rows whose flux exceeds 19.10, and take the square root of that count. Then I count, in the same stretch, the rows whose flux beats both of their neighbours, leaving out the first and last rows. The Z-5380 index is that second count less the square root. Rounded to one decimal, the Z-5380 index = -2.2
